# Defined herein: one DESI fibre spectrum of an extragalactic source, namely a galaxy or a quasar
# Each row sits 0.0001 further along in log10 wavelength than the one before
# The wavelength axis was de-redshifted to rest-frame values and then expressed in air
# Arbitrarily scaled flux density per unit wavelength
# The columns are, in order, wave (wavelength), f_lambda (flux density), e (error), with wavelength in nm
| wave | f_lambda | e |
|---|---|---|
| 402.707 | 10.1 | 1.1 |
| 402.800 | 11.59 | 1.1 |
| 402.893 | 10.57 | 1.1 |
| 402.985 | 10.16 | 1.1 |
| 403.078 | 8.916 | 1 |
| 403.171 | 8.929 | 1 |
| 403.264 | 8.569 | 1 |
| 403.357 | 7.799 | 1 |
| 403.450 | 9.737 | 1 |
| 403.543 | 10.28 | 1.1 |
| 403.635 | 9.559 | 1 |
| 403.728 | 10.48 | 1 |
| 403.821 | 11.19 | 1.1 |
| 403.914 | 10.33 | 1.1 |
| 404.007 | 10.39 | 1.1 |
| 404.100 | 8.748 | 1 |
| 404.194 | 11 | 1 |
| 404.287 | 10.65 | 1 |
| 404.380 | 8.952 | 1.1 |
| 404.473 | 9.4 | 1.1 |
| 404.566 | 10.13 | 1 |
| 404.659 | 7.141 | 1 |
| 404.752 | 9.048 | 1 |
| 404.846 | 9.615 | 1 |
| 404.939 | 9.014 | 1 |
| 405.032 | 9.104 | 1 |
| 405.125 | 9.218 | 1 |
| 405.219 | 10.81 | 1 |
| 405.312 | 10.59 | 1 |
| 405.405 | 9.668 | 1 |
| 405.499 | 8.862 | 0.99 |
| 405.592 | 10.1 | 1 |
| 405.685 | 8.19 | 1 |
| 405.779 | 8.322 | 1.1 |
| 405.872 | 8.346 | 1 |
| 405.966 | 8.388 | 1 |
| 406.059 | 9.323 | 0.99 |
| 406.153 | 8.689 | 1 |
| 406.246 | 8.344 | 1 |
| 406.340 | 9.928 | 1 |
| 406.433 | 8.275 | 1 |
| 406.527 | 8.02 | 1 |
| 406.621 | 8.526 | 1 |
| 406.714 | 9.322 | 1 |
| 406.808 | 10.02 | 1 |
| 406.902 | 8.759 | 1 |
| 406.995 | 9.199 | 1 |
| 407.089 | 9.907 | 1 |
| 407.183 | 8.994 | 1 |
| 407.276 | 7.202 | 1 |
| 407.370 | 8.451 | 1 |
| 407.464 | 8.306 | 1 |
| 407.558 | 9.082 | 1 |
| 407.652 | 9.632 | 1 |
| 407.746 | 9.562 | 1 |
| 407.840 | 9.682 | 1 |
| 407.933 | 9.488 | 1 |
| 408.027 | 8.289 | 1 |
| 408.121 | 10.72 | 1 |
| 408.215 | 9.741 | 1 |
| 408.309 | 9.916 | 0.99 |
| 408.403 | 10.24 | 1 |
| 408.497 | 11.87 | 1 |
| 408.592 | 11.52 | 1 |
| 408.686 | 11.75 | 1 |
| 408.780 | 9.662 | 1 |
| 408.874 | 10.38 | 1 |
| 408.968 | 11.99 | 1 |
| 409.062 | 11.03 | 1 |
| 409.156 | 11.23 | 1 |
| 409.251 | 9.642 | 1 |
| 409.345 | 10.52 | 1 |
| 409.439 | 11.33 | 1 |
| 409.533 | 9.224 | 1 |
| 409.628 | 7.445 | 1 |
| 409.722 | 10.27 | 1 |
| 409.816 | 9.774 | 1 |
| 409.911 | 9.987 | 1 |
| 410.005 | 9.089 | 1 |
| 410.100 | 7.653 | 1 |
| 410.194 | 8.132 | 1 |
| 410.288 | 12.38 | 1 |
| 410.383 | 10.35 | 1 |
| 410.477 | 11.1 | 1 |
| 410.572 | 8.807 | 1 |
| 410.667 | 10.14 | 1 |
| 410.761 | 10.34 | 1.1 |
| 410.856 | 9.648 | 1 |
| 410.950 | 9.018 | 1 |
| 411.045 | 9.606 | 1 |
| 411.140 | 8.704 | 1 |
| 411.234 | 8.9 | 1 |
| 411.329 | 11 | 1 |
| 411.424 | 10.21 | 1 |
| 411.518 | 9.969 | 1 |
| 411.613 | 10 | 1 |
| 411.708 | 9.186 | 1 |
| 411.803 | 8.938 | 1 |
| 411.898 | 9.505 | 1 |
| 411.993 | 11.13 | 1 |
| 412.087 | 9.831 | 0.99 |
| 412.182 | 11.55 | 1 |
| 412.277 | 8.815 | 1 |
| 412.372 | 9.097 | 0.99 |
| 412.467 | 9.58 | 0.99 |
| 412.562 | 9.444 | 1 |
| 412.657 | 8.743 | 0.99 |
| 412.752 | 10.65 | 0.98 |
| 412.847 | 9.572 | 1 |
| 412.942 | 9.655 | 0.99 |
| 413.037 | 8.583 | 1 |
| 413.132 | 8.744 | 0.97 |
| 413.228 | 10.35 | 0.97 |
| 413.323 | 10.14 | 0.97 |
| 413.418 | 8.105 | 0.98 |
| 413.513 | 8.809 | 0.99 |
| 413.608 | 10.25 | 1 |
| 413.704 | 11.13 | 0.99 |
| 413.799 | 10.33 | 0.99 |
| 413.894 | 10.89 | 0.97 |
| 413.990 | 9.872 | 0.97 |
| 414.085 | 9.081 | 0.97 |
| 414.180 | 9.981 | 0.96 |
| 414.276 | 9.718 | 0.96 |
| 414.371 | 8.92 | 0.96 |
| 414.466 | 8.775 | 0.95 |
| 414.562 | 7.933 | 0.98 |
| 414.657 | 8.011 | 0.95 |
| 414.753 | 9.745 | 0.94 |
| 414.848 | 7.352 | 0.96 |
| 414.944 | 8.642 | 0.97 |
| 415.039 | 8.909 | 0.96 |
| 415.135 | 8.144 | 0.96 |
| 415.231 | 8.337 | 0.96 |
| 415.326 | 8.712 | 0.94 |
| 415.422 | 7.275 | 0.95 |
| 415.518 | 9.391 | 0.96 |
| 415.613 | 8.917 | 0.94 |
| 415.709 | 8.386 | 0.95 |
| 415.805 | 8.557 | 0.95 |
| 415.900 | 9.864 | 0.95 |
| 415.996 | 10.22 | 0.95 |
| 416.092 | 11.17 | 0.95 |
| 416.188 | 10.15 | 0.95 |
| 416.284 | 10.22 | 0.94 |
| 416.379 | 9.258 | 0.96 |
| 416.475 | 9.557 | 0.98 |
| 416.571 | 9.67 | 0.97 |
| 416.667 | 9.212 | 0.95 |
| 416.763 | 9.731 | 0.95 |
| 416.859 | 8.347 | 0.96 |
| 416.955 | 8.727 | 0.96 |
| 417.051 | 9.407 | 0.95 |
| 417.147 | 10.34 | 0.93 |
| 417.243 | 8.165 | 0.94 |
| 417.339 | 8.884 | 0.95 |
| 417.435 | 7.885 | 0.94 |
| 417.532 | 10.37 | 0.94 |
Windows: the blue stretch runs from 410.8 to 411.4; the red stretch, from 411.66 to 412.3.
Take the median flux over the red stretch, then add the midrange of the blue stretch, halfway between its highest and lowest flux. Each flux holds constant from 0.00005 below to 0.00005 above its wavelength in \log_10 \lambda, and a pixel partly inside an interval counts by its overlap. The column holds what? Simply 19.4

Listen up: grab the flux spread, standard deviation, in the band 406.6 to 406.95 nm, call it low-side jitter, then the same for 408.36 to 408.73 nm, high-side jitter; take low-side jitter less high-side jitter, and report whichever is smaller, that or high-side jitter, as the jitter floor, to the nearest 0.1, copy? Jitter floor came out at -0.1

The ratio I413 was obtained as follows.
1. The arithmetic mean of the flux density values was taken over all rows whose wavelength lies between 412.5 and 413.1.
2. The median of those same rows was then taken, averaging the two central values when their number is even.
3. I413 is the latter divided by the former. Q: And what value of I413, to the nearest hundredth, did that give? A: 1.01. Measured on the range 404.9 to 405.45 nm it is 0.97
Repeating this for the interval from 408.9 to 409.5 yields 1.02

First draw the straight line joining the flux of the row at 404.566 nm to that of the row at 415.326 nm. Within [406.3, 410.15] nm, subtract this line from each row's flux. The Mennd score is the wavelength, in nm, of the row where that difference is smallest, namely 407.276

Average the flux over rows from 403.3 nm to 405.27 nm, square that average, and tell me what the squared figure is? 93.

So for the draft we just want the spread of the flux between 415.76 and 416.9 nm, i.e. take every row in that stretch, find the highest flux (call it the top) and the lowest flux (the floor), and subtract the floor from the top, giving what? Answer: 2.8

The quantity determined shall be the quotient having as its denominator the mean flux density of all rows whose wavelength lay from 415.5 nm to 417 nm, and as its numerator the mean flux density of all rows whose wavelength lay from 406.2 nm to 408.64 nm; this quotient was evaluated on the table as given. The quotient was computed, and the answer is 0.99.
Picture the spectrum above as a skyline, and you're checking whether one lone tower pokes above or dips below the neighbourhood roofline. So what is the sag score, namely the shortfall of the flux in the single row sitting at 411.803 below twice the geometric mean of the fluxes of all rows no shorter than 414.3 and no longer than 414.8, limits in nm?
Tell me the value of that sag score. 8.4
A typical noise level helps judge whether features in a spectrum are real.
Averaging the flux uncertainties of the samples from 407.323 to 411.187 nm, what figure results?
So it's 1.00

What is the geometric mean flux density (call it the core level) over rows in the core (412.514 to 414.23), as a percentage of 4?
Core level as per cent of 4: 241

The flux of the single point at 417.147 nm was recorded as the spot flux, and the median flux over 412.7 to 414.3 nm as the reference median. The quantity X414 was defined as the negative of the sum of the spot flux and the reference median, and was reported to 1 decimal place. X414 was -20.2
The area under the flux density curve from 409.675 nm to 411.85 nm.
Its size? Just 21.1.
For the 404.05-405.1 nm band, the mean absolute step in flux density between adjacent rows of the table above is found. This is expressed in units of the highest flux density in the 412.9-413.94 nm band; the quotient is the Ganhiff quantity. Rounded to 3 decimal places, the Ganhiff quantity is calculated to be 0.105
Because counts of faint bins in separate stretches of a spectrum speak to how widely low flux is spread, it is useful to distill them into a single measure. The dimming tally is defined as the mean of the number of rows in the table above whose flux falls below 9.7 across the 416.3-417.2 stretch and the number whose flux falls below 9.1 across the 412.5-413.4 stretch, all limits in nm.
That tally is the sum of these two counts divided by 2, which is 5.0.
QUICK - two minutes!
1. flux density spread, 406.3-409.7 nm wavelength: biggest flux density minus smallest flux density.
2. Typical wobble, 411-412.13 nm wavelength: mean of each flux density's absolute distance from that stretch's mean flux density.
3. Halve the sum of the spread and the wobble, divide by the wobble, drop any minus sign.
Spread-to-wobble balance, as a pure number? 4.4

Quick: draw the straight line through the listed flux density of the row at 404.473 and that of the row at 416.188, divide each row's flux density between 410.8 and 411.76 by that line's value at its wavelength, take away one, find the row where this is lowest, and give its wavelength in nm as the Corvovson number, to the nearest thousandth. 411.140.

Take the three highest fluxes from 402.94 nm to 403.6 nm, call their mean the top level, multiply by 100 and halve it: 503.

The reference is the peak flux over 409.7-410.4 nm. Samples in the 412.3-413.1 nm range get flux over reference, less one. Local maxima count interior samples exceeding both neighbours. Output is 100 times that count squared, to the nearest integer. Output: 900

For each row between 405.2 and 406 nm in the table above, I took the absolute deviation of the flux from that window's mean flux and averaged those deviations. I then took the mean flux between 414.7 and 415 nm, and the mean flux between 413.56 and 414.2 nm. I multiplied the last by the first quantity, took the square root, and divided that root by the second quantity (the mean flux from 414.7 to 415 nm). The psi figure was 0.358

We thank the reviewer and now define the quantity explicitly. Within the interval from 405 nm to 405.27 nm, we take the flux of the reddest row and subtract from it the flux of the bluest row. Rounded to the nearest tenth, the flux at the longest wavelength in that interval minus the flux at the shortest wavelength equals 1.7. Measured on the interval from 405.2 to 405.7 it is -2.6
